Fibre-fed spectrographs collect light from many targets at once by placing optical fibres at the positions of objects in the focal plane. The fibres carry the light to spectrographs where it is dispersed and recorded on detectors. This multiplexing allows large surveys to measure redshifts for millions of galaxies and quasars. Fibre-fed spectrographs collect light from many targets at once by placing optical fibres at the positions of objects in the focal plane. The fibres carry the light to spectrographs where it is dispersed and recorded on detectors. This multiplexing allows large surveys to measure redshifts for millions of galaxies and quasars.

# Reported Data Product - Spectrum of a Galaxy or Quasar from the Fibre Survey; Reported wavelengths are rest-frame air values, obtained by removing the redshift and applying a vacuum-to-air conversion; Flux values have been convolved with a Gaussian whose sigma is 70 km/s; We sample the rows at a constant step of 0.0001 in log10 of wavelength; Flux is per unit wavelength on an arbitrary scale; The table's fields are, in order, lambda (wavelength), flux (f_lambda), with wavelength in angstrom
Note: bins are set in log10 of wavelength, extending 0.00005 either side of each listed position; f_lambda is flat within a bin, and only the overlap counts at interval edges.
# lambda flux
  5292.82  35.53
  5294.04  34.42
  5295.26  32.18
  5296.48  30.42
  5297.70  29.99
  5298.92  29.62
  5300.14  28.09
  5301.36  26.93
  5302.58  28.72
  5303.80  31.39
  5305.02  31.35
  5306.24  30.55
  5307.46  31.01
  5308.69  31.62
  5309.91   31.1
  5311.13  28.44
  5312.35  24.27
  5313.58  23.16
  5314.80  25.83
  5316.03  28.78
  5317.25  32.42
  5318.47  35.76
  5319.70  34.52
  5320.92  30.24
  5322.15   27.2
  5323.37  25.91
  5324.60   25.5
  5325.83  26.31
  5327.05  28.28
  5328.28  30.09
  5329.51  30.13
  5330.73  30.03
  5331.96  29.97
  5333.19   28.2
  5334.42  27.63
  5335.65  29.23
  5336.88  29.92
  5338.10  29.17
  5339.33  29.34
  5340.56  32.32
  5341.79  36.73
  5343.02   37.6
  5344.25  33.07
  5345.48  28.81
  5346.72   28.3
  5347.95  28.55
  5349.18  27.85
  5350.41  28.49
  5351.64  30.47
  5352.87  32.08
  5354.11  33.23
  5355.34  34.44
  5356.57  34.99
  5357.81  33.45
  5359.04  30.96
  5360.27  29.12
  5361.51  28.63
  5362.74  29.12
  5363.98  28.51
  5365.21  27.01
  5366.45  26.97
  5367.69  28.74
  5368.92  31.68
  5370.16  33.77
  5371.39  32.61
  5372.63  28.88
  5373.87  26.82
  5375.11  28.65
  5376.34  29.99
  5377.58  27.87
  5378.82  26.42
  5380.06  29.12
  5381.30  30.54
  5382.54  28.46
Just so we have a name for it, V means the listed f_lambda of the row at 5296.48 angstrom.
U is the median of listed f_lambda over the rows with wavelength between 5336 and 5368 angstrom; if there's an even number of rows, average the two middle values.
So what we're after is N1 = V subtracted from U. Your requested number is -1.2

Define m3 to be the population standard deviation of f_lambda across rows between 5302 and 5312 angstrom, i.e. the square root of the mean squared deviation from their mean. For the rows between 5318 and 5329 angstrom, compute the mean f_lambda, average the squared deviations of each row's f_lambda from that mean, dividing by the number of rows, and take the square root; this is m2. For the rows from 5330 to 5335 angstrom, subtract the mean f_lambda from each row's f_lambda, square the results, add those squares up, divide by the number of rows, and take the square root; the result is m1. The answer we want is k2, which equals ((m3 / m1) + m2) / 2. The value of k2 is 2.30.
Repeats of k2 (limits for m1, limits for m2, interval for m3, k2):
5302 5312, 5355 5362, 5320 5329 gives 2.03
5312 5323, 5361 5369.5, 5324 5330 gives 0.96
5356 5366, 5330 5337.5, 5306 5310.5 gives 0.54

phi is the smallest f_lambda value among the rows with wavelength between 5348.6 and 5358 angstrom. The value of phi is 27.85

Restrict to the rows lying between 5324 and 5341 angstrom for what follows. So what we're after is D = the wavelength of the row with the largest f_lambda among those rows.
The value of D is 5340.56 angstrom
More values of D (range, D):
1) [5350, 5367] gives 5356.57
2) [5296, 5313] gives 5308.69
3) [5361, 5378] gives 5370.16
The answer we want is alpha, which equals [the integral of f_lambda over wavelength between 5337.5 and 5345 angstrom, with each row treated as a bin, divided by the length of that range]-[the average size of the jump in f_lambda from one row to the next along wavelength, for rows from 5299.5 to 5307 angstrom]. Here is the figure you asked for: 31.7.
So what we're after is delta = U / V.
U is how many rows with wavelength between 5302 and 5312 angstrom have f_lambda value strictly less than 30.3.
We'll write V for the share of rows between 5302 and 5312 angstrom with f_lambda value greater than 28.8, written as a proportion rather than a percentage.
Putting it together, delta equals 2.7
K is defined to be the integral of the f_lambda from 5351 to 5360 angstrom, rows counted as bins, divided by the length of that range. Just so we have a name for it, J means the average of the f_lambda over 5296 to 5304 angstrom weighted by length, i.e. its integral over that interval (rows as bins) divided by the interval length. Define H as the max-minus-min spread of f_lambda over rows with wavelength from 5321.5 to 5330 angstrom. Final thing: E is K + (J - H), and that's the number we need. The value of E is 57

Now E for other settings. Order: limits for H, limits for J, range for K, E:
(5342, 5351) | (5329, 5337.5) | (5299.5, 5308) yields 49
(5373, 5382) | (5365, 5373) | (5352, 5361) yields 58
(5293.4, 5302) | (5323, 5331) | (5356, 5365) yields 51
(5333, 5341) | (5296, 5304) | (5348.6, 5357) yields 56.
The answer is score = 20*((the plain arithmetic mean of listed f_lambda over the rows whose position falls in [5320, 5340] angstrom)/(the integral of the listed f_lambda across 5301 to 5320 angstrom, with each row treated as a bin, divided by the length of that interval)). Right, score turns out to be 19.2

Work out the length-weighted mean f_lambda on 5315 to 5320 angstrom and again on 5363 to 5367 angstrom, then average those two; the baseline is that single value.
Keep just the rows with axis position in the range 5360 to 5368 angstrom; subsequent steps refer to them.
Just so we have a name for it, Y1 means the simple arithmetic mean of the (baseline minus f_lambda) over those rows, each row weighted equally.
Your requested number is 2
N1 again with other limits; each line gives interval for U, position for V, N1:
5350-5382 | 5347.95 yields 0.6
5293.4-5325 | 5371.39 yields -2.5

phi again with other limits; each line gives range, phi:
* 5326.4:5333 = 28.28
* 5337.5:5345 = 29.17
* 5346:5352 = 27.85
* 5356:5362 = 28.63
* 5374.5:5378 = 27.87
